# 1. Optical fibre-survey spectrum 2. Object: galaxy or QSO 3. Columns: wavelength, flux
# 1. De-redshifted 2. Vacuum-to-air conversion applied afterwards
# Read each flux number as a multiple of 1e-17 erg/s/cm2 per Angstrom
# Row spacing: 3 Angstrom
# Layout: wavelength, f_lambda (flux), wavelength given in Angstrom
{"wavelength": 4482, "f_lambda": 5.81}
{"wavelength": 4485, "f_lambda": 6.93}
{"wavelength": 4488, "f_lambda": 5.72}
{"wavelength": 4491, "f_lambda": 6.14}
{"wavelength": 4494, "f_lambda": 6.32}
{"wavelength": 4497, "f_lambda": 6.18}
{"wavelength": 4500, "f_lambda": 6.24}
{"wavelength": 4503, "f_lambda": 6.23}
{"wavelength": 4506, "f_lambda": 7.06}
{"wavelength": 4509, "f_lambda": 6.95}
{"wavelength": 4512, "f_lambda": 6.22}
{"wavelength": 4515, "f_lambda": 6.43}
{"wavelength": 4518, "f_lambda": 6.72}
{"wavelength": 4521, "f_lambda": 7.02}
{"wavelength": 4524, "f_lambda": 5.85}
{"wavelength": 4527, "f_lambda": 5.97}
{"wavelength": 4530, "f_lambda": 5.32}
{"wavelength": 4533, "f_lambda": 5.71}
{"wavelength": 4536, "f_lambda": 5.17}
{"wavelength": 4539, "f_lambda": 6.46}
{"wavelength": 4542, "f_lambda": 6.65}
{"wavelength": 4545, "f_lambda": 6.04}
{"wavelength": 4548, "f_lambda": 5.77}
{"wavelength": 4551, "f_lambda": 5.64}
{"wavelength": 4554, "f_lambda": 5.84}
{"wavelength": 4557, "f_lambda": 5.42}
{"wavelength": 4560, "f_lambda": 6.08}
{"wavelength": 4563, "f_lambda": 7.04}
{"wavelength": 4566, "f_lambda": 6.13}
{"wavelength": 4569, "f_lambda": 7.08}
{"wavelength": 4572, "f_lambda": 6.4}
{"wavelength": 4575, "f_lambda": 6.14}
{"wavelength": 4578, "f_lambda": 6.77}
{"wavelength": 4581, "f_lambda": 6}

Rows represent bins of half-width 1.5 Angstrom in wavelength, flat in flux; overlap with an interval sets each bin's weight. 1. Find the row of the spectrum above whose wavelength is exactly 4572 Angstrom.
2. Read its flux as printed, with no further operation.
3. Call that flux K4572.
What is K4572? 6.4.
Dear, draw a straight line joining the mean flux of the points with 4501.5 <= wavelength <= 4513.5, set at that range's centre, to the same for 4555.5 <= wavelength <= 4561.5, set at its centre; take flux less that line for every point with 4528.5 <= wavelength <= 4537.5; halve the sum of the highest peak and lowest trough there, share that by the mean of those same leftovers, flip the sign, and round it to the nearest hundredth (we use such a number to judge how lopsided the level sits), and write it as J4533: -0.92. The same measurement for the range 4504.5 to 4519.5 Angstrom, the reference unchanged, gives -0.37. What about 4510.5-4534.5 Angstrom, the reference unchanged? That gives -0.68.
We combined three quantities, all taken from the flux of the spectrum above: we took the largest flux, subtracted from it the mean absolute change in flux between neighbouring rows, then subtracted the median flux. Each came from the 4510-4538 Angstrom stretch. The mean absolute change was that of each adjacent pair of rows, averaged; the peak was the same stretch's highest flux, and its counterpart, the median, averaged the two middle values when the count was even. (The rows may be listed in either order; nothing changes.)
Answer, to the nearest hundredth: 0.59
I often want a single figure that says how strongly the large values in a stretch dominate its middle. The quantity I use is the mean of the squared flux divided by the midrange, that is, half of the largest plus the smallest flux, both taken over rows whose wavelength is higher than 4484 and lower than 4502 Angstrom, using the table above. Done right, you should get 6.21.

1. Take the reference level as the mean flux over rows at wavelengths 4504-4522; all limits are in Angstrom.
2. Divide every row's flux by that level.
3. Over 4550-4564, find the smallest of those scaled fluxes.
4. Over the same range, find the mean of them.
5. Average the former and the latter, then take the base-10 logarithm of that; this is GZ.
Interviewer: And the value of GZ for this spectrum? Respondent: -0.071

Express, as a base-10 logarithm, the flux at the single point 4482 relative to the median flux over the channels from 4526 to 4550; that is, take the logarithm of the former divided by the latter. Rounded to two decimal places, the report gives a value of 0.00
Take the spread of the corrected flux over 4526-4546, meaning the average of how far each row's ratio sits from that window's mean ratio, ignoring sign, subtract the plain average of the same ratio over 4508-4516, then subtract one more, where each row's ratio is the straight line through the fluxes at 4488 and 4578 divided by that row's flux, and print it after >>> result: -1.85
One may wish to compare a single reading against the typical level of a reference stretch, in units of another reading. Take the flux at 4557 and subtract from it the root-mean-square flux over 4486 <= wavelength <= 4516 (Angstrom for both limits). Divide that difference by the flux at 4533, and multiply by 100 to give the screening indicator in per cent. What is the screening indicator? -16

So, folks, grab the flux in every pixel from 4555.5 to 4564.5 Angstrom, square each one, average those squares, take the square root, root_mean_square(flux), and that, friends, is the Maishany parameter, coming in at 6.22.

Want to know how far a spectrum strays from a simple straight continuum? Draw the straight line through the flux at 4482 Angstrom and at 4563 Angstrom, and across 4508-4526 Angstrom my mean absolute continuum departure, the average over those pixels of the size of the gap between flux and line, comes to 0.41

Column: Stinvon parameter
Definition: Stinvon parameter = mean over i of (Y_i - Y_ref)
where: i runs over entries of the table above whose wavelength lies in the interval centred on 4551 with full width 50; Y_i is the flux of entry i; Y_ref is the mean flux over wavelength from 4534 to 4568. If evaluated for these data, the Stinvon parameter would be 0.0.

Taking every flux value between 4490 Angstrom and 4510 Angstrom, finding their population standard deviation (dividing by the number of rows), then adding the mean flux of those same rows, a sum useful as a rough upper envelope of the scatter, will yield 6.80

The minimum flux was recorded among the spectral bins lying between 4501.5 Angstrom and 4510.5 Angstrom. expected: 6.23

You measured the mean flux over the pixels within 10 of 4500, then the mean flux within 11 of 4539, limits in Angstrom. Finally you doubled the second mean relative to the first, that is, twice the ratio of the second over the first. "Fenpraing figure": 1.82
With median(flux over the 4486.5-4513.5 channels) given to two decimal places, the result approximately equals 6.23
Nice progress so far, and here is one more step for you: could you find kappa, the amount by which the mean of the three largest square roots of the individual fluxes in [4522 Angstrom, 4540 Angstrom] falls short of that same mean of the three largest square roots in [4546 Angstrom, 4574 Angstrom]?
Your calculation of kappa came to 0.15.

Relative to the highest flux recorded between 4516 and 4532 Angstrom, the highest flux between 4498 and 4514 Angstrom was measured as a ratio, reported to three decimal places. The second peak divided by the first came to 1.006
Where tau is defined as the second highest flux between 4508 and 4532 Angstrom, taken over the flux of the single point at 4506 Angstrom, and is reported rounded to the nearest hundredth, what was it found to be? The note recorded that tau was 0.98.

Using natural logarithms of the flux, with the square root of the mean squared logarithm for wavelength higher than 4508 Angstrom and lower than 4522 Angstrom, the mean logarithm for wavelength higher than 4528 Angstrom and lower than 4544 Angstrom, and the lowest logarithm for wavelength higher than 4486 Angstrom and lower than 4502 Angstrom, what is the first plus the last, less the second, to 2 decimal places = 1.88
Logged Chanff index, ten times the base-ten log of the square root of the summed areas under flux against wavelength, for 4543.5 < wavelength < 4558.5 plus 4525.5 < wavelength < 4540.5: 11.2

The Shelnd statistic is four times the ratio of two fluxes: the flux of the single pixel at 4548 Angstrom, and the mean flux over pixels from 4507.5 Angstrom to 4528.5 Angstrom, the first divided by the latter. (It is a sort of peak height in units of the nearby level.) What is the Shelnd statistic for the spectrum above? 3.6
